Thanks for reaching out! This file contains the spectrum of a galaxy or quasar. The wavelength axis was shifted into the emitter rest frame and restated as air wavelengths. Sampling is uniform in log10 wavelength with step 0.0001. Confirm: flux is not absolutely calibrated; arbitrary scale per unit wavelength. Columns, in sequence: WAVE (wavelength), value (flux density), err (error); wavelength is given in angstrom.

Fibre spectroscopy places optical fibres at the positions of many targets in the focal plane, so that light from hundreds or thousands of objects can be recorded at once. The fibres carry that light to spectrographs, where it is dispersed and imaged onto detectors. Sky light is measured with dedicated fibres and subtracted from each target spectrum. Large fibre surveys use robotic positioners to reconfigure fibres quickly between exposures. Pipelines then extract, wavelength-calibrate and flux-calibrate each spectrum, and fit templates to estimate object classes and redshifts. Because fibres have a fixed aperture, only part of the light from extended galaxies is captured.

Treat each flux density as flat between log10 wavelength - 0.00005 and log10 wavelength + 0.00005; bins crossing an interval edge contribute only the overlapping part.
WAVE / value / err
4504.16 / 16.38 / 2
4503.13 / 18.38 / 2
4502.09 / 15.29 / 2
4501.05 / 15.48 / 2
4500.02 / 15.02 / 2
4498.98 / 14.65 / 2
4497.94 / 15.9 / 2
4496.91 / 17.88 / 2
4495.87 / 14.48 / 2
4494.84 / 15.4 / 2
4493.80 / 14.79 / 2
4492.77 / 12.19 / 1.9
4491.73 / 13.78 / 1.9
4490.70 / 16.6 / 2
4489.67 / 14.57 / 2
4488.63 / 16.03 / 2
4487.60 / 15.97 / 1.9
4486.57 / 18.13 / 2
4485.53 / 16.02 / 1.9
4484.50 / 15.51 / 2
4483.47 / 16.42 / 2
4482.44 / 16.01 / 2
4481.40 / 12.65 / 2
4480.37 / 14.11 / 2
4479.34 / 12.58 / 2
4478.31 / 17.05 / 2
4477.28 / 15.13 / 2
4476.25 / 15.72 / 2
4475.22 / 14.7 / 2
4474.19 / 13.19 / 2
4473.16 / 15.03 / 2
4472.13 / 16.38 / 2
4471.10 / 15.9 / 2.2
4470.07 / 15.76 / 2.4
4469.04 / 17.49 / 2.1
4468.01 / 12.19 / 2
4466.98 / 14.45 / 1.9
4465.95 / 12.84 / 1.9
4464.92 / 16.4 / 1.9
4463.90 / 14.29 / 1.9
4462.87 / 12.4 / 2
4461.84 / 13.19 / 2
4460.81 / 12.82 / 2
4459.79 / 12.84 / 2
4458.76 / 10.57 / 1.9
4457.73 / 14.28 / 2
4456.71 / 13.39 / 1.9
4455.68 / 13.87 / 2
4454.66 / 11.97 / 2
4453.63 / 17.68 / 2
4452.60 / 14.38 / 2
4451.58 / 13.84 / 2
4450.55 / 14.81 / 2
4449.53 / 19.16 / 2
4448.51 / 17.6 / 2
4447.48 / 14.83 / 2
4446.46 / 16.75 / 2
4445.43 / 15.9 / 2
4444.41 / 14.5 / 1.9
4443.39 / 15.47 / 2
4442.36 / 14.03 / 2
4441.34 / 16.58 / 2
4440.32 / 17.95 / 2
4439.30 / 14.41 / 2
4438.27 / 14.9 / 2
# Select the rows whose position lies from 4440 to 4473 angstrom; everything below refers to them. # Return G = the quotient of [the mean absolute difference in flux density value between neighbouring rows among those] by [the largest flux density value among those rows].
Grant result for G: 0.100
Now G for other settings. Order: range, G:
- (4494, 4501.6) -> 0.078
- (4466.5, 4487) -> 0.096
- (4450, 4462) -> 0.104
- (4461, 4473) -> 0.114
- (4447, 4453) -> 0.106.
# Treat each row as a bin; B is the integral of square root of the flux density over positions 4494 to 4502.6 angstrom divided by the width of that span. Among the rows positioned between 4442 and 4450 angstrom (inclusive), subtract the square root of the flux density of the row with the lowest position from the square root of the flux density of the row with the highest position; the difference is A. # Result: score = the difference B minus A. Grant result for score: 3.30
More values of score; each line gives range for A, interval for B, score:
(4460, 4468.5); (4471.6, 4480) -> 3.95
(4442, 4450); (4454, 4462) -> 2.96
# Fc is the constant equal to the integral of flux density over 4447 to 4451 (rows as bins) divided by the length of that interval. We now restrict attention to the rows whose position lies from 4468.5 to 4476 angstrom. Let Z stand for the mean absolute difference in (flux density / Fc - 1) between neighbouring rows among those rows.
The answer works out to 0.07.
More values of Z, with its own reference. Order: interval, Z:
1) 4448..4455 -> 0.16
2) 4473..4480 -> 0.11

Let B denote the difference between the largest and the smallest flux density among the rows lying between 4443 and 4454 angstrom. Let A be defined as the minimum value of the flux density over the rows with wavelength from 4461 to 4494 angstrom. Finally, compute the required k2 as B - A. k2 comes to -6.9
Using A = 12.19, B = 5.3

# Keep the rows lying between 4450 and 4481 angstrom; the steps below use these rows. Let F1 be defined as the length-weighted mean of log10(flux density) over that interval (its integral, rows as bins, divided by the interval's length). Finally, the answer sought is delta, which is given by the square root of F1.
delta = 1.07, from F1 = 1.15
